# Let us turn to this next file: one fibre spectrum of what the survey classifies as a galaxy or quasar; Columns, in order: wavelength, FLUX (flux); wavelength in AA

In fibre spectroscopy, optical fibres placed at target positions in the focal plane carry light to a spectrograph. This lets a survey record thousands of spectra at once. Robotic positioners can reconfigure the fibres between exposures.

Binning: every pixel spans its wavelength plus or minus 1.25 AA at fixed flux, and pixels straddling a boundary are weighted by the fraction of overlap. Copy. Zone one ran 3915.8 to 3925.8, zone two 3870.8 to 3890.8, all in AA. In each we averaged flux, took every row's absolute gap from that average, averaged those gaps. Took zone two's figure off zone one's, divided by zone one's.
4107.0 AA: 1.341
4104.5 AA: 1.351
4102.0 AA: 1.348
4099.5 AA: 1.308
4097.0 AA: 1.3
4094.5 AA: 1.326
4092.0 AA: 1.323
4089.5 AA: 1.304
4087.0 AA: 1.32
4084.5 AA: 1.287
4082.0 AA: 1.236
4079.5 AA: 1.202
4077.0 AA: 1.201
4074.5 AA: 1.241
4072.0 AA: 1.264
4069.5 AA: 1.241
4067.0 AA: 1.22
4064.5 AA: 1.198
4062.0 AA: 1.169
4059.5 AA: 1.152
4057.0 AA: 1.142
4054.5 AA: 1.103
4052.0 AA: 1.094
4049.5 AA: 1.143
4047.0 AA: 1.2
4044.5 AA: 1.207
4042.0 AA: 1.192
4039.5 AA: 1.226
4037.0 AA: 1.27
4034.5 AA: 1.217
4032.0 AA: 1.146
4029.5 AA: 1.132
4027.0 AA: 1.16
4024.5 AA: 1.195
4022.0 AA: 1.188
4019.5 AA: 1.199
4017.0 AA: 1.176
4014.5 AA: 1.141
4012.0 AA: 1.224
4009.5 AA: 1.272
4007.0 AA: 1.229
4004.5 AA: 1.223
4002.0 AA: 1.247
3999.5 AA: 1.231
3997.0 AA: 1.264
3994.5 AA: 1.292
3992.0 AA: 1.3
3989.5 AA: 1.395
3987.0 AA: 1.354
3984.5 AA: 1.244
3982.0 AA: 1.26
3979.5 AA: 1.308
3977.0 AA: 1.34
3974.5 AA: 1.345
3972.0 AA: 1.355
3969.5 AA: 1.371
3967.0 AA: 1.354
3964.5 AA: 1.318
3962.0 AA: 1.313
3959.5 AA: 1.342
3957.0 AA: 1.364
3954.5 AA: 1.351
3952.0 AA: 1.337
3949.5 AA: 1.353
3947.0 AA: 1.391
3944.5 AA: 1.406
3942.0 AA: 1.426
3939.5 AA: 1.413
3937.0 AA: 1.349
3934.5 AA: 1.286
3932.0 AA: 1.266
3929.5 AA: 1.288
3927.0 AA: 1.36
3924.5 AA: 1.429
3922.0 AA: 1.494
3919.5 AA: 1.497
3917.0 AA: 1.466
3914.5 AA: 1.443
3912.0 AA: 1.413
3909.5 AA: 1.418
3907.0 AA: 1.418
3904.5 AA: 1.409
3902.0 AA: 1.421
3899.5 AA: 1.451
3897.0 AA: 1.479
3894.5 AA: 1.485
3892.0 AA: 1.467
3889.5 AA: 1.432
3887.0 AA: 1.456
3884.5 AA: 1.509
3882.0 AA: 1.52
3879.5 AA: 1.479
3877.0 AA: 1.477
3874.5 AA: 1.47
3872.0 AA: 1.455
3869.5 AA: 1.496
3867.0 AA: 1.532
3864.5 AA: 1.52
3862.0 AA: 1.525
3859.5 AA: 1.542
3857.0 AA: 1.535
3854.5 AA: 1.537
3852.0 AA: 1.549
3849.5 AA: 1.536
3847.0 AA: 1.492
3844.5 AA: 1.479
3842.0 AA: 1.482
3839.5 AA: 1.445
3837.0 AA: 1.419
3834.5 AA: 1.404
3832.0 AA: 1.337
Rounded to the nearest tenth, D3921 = 0.1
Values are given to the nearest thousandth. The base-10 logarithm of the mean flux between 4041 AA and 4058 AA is 0.062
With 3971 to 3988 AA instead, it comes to 0.119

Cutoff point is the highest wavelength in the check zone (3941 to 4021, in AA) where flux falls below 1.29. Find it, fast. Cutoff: 4019.5 AA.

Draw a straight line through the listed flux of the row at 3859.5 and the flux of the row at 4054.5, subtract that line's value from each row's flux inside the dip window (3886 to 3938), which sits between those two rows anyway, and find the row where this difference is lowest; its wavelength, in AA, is 3932.0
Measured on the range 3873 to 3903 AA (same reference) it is 3889.5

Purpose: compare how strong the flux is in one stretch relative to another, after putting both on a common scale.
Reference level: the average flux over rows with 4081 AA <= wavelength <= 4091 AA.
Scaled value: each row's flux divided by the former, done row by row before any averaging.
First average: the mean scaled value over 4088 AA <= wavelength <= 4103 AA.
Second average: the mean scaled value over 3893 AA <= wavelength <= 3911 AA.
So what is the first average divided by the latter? 0.915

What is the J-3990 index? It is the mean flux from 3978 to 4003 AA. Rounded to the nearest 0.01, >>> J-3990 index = 1.29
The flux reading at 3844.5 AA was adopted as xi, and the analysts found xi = 1.479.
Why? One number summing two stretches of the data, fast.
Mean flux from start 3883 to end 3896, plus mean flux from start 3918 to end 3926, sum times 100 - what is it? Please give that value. 294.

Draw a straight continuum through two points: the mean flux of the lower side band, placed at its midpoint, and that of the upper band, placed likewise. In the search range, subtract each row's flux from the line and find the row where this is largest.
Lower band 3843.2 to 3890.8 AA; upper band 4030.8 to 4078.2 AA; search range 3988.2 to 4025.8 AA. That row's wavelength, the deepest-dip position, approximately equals 4014.5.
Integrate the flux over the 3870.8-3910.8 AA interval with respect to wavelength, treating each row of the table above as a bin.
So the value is 58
